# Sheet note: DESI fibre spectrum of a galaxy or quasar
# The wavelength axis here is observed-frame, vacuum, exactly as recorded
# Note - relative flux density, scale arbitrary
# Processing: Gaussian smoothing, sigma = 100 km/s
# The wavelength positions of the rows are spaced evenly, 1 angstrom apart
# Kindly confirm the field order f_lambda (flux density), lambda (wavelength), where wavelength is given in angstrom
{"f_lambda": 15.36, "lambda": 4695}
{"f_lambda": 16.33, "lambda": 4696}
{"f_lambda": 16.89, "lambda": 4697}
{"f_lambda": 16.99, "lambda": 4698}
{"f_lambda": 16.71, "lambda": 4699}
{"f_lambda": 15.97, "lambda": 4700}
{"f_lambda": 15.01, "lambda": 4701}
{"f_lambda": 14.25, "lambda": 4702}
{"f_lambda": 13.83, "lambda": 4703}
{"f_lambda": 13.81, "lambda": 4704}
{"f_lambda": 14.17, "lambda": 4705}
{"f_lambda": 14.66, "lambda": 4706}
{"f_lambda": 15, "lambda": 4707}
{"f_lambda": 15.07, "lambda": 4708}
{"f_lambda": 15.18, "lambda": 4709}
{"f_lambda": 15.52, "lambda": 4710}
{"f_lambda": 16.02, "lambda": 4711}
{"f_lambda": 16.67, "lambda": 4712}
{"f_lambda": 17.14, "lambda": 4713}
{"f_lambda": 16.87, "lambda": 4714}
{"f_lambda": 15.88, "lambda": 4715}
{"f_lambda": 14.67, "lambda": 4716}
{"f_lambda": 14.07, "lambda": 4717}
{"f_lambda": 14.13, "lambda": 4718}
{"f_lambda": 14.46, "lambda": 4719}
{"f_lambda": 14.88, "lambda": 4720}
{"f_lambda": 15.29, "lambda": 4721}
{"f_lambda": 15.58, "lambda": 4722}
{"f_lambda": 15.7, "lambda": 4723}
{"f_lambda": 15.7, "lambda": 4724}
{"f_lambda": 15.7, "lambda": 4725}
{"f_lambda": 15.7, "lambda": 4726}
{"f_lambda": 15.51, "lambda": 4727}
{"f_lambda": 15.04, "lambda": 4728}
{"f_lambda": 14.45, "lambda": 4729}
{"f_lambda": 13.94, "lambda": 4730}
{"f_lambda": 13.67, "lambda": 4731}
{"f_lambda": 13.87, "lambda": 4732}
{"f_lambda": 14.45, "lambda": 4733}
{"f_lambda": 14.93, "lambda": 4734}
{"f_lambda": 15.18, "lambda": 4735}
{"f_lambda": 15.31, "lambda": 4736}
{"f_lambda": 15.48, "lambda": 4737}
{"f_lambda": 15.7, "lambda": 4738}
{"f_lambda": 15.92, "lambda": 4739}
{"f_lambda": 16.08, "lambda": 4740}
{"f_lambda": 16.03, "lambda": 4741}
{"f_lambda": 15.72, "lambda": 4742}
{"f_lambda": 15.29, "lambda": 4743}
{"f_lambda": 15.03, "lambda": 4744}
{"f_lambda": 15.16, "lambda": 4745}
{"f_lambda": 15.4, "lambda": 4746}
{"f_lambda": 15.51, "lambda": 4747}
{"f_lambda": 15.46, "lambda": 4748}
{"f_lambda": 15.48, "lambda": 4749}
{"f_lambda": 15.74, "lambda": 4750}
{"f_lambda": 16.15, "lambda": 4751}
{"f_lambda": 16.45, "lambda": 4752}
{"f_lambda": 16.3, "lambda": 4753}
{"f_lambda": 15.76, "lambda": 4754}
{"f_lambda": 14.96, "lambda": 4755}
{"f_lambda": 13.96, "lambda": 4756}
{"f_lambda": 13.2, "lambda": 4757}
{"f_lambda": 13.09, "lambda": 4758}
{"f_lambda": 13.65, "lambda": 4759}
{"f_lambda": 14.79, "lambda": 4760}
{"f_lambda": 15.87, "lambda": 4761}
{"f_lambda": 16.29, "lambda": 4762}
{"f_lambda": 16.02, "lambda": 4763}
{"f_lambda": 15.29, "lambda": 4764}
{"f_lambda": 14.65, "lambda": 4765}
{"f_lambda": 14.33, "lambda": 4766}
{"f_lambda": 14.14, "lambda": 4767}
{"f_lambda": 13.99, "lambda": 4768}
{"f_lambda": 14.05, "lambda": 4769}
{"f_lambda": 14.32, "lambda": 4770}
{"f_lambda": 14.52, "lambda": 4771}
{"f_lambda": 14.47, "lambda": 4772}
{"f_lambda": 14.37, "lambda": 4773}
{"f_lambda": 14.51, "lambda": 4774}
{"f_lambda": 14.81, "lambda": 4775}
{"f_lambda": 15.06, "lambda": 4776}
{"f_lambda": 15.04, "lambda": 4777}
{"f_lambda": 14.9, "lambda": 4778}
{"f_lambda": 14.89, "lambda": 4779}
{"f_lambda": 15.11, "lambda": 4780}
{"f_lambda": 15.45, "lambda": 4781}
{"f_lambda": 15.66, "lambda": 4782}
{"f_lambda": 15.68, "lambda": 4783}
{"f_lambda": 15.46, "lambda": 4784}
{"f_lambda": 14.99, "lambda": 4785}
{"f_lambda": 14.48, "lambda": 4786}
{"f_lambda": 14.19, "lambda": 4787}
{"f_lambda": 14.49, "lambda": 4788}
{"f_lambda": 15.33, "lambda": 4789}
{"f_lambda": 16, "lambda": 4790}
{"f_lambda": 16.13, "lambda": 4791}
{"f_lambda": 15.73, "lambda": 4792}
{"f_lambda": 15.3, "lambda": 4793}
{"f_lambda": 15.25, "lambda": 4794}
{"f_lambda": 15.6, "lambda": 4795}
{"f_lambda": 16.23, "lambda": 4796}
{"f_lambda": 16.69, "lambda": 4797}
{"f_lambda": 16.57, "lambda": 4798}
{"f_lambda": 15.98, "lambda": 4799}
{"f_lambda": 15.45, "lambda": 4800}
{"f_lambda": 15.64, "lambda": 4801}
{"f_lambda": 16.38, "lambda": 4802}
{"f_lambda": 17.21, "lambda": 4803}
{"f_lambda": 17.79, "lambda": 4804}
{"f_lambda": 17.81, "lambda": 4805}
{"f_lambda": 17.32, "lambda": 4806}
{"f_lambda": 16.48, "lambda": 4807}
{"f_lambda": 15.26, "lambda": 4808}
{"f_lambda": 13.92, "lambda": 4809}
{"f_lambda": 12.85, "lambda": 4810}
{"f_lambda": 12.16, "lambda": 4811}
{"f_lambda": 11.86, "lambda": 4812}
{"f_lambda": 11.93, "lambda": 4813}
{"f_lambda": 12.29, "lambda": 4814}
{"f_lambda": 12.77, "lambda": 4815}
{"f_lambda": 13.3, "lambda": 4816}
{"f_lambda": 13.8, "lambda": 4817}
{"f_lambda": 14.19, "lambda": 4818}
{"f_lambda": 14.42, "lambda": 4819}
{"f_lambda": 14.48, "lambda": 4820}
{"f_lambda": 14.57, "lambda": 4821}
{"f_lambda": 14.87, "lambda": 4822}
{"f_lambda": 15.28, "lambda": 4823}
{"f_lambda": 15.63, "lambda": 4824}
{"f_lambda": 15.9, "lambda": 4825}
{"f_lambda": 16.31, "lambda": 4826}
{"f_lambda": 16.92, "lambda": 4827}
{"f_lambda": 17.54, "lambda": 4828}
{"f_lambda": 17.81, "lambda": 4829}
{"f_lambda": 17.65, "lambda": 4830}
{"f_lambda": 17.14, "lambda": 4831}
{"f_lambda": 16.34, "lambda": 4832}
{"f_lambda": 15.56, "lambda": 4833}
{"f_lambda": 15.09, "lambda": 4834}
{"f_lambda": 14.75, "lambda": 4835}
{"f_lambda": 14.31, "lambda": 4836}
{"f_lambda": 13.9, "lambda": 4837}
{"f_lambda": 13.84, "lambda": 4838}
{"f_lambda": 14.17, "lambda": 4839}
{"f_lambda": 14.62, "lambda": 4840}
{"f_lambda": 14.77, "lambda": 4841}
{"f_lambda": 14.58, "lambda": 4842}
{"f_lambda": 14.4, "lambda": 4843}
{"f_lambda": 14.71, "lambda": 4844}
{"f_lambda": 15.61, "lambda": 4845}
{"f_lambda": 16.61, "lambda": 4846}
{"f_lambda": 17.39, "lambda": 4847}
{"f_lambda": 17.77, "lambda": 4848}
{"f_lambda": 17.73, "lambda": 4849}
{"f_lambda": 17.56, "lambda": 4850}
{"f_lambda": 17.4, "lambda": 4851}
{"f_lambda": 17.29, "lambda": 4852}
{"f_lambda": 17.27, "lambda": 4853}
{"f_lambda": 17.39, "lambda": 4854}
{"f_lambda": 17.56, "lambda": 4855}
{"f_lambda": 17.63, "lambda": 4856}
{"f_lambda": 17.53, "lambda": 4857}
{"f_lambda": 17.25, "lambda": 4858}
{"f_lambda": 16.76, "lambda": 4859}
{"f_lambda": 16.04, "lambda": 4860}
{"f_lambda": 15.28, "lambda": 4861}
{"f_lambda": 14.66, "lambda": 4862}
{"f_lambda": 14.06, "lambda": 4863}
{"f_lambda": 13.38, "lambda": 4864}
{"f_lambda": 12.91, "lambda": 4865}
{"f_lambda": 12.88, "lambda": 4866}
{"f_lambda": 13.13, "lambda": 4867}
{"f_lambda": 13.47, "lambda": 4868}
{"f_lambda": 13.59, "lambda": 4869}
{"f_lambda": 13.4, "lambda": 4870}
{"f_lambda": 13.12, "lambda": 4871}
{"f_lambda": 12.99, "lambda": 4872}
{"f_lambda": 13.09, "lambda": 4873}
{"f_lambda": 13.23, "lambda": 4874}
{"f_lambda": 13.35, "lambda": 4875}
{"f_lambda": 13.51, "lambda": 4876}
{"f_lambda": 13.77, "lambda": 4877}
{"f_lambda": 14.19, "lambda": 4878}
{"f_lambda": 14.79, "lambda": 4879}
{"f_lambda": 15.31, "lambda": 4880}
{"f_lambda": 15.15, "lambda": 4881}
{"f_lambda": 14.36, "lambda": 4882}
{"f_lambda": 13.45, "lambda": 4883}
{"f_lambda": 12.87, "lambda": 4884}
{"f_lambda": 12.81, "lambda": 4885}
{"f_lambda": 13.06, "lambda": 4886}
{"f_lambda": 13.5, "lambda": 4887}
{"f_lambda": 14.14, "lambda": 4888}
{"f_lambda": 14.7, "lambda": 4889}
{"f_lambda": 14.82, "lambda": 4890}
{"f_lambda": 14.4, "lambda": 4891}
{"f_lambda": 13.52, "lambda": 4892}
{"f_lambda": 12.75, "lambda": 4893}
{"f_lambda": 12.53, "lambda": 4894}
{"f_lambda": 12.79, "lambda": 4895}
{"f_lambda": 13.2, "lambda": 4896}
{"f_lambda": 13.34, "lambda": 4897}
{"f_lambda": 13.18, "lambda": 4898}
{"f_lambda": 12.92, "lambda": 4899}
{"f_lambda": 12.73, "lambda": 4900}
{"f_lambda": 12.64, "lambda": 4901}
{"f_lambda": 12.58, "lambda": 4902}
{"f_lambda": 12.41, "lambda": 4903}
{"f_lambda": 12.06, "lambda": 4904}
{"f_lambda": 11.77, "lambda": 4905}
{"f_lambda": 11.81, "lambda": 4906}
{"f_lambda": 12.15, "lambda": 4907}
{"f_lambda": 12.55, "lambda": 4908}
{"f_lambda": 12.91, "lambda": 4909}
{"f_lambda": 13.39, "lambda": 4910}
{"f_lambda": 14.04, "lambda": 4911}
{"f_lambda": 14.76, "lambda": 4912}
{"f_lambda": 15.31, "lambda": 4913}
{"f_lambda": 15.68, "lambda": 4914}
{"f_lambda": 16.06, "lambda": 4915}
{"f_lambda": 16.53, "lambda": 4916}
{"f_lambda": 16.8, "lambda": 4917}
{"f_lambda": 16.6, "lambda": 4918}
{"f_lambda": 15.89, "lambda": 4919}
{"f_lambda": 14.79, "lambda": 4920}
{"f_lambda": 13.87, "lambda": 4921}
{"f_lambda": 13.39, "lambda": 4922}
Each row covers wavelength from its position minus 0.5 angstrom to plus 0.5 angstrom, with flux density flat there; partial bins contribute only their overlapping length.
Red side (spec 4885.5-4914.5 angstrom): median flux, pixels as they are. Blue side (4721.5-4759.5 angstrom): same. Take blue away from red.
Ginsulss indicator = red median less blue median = -2.4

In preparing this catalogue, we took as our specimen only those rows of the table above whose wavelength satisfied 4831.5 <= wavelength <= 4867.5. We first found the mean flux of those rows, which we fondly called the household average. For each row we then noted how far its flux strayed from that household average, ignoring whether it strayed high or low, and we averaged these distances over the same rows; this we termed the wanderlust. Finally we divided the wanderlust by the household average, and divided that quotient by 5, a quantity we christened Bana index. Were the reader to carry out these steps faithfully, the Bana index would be 0.018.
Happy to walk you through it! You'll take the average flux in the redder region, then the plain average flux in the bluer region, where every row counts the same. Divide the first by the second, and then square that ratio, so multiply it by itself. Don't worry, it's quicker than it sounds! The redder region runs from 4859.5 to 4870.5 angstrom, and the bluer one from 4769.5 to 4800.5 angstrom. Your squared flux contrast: 0.83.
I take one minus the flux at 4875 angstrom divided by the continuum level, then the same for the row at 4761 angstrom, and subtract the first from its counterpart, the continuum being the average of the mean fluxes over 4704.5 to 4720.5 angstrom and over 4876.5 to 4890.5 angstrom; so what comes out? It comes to -0.17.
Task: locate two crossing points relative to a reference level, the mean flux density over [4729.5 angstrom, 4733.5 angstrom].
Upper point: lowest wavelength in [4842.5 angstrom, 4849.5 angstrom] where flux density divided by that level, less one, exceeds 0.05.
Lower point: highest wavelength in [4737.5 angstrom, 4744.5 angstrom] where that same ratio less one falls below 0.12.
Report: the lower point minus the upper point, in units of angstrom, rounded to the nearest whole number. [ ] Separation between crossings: -100 angstrom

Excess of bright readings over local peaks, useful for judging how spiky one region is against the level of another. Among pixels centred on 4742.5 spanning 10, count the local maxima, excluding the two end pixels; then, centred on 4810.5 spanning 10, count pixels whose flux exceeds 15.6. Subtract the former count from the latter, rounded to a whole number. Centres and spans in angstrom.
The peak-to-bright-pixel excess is 1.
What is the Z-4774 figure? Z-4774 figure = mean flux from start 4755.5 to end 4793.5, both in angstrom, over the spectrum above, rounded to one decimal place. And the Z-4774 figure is 14.8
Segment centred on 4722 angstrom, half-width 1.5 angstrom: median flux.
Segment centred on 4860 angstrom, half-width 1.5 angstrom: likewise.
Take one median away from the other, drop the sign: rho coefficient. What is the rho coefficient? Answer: 0.5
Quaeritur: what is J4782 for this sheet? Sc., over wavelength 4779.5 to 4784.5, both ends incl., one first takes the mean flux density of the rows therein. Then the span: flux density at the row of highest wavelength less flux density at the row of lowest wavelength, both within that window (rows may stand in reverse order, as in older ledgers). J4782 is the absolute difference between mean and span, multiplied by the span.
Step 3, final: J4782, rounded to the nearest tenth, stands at 5.3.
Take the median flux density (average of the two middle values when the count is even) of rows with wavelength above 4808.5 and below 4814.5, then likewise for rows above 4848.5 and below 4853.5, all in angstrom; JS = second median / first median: 1.42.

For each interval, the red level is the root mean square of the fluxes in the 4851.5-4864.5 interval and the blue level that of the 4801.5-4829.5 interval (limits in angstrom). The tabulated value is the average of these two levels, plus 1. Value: 16.8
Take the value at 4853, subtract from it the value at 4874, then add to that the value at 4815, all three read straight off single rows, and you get 16.8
